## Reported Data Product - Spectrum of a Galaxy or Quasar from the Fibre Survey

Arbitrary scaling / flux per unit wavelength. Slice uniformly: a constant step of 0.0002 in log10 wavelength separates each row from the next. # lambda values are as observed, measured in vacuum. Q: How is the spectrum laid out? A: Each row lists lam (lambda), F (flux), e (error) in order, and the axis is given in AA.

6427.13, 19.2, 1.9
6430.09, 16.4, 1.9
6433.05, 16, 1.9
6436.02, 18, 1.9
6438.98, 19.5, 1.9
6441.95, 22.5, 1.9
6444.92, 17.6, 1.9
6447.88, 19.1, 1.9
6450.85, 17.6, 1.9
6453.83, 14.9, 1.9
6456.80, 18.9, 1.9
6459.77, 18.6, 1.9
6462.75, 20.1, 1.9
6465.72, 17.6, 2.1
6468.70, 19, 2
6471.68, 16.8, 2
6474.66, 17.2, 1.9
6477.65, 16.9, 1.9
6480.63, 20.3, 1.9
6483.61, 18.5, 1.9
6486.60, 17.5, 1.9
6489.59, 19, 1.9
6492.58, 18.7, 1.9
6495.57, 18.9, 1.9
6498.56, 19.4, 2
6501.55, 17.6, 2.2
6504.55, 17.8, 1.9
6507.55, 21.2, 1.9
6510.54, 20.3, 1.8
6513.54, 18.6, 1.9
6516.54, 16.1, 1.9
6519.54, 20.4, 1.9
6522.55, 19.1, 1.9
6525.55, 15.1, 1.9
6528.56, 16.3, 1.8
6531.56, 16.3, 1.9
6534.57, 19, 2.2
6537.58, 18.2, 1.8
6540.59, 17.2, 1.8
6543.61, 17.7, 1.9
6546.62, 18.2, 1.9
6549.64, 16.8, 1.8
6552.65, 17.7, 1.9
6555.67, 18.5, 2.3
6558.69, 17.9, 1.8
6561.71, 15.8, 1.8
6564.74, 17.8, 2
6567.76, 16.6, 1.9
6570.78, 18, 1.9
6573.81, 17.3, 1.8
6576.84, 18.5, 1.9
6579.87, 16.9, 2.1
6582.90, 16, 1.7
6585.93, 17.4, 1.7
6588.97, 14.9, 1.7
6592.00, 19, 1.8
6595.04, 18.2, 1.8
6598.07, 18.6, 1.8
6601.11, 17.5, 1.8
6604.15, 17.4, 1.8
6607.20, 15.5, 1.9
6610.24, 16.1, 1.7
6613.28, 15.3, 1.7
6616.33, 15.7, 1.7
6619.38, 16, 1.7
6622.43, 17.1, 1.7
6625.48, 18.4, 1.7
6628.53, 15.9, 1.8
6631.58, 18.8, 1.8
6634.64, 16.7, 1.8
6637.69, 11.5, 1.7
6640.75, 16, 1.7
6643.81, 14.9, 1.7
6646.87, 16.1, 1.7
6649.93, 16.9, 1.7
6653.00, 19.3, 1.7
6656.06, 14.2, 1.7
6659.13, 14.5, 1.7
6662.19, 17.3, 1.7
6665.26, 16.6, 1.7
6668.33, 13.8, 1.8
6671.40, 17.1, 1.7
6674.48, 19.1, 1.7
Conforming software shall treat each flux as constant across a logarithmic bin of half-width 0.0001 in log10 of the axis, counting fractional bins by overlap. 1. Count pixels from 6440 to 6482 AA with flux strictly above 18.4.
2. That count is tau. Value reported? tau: 7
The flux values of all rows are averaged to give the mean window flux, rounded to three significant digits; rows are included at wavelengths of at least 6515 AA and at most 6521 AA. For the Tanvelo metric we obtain 18.2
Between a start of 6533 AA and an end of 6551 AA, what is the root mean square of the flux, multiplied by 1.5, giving 26.8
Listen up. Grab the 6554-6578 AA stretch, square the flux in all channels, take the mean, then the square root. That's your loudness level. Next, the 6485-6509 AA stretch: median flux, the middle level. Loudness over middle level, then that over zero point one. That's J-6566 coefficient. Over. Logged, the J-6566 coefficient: 9.3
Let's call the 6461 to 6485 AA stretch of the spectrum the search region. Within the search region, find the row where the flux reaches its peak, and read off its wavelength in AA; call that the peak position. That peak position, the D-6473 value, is 6480.63 AA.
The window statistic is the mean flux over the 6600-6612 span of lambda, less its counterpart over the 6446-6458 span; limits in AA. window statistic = -1.0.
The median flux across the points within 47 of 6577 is 17.4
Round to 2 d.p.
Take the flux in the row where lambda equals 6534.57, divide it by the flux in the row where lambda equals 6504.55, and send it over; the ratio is 1.07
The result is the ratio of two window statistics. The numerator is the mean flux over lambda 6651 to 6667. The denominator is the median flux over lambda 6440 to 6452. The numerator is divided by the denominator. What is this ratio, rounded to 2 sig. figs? 0.89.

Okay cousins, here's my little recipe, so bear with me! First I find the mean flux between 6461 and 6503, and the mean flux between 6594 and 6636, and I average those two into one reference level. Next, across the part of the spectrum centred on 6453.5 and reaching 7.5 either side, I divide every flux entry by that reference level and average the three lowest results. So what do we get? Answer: 0.96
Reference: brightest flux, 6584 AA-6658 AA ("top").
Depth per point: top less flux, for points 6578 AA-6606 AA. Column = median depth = 1.9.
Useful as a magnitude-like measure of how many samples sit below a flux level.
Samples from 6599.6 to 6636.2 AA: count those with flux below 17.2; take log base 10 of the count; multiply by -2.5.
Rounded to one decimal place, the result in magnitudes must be -2.3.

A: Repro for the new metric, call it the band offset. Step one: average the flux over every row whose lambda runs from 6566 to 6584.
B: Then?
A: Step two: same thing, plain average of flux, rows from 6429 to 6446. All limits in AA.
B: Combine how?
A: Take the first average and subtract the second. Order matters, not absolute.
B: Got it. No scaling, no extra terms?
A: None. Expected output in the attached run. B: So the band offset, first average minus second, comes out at -1.1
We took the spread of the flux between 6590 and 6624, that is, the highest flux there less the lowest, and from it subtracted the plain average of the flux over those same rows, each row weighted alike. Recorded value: -13.2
